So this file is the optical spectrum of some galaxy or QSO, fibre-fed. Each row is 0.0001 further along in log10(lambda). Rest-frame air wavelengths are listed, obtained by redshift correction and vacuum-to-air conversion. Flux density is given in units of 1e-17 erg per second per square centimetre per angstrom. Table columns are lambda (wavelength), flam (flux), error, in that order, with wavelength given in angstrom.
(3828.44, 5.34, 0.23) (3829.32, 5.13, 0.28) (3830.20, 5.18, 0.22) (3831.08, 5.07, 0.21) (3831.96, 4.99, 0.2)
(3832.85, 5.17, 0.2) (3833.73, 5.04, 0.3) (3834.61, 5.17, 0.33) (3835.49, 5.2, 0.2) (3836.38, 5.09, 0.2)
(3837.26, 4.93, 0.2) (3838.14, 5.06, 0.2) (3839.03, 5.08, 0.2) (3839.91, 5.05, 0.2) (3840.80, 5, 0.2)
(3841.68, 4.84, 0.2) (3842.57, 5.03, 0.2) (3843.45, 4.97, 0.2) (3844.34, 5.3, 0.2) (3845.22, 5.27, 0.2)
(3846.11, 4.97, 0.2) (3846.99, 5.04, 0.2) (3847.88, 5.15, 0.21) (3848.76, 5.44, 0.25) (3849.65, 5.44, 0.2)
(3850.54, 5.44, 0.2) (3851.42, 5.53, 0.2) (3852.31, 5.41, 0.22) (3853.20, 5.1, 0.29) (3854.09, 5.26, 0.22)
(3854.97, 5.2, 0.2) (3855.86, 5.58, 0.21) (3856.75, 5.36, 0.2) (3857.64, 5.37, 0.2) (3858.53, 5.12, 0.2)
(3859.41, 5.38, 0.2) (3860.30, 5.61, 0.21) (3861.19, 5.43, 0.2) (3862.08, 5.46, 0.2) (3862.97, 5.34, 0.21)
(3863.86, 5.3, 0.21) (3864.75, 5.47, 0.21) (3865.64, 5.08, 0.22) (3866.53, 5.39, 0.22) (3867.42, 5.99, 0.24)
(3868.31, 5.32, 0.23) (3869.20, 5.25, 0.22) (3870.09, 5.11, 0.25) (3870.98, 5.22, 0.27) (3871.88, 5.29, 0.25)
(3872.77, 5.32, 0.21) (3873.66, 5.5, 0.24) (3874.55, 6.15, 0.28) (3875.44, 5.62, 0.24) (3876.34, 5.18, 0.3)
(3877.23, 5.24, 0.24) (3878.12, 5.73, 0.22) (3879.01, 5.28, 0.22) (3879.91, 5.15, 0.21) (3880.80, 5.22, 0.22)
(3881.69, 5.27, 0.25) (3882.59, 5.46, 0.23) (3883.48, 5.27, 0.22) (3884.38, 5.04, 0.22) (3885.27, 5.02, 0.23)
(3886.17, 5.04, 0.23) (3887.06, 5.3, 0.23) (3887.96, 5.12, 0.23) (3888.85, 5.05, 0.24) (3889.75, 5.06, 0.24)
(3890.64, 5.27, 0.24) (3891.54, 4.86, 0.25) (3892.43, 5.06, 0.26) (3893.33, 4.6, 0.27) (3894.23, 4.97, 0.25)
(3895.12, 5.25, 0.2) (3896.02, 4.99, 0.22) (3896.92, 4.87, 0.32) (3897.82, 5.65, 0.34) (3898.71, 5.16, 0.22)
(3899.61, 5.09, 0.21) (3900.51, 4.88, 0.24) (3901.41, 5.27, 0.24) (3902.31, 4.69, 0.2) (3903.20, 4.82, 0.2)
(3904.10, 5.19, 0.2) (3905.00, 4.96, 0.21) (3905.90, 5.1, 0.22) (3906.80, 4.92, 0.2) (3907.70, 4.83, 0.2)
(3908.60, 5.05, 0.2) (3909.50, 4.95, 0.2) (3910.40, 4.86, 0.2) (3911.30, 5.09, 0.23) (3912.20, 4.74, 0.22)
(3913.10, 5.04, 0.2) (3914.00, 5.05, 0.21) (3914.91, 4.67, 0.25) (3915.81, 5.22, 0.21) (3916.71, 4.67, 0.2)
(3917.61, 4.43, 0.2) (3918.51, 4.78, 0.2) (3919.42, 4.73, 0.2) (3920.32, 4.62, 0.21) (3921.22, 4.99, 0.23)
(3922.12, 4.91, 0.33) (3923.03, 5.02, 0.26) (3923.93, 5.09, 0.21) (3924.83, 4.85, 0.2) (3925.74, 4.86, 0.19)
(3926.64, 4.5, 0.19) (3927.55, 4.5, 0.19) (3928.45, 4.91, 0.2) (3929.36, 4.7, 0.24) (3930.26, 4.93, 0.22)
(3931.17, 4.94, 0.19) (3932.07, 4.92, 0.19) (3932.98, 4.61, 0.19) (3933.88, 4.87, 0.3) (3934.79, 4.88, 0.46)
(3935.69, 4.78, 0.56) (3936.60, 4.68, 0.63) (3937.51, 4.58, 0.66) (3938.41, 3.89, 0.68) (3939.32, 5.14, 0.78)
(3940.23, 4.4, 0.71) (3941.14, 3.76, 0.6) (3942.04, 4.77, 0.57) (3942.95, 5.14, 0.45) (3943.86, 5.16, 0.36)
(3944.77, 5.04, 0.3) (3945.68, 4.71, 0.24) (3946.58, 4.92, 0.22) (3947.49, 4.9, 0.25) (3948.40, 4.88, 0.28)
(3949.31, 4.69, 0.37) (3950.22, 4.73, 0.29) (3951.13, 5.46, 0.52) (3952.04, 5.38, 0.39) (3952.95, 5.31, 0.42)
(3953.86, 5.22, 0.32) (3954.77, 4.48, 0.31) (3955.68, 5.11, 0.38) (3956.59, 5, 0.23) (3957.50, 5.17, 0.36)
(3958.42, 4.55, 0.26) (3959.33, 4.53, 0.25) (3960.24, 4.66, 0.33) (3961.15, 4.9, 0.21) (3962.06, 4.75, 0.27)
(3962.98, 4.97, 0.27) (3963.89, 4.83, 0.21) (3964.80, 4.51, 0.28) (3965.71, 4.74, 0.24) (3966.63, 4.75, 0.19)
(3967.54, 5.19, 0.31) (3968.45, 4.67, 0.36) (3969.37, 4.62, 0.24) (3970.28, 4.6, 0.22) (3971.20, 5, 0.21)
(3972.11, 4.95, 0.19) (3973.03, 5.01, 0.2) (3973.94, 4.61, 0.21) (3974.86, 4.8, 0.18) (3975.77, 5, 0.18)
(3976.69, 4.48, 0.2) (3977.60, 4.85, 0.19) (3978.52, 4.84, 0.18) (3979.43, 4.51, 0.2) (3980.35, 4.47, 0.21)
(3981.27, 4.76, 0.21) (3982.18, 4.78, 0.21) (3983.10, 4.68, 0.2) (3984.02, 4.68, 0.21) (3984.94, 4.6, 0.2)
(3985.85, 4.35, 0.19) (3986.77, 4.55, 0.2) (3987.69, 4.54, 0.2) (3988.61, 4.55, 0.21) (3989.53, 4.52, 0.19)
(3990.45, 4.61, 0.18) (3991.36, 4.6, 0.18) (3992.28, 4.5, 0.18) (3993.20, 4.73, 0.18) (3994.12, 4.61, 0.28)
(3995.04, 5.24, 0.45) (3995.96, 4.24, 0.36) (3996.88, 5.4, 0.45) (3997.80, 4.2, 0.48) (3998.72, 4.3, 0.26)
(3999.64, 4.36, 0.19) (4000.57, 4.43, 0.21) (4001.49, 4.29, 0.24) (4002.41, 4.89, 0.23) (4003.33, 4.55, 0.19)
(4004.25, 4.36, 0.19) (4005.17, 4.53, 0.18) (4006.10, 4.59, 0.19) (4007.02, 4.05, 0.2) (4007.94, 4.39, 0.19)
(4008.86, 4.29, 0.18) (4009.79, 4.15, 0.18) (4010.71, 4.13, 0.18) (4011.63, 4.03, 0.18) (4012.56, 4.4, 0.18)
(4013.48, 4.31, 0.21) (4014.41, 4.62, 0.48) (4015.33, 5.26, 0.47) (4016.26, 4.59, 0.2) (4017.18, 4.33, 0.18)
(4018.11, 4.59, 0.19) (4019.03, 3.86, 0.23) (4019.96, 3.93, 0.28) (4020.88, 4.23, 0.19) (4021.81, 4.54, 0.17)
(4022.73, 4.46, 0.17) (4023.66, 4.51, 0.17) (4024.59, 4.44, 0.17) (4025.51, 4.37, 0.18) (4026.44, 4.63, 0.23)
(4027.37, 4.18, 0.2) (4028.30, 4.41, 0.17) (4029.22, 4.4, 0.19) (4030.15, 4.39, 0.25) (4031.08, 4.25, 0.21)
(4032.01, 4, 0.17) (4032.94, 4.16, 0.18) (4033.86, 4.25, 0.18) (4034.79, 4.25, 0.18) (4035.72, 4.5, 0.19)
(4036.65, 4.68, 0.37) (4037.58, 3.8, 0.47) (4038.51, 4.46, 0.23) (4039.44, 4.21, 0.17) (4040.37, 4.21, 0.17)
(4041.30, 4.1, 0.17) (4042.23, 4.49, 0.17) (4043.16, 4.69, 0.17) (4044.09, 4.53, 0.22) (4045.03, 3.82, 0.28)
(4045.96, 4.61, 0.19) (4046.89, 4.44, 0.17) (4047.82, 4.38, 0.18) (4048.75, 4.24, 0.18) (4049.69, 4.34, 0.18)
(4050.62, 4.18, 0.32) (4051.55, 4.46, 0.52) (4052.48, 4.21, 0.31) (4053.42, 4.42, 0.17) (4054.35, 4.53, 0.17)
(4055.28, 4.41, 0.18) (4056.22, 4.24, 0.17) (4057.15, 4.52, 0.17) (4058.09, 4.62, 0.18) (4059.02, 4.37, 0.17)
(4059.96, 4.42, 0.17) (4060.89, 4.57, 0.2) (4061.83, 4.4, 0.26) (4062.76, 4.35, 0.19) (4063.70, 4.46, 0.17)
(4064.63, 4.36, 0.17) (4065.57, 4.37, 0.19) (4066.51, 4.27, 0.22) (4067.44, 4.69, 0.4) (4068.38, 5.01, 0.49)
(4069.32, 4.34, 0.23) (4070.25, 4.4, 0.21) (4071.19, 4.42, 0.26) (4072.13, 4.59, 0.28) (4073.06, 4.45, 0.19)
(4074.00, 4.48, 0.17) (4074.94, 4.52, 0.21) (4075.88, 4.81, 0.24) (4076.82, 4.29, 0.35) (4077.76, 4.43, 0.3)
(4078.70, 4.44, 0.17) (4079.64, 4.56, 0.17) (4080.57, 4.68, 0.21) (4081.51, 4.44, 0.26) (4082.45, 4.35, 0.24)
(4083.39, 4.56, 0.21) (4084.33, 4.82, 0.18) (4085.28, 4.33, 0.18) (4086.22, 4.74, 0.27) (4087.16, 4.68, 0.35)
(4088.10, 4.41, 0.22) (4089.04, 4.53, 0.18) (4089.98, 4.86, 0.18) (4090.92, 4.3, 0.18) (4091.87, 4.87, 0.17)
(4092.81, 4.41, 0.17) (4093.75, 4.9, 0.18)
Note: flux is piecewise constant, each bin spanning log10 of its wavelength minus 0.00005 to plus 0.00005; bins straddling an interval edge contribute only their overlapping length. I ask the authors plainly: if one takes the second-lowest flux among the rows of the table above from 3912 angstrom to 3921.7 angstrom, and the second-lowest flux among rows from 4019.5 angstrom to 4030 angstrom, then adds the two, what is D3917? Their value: 8.8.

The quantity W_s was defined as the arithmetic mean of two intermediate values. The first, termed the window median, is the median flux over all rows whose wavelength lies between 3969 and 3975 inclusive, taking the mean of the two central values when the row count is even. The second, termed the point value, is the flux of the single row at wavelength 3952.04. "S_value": 5.09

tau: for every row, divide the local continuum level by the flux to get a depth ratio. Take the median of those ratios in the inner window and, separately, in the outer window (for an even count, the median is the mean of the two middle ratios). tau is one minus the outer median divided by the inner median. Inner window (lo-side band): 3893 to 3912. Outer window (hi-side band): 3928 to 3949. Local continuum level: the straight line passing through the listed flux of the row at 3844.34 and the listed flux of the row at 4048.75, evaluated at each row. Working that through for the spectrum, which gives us 0.01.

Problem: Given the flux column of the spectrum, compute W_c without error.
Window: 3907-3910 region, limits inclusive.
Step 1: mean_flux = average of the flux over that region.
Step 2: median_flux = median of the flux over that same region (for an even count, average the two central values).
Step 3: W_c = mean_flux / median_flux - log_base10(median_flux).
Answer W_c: 0.30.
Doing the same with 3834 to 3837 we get 0.28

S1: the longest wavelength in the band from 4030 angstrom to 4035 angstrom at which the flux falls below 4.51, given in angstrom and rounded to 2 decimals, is 4034.79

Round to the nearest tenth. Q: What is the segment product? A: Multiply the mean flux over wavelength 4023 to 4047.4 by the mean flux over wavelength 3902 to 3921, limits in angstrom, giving 21.2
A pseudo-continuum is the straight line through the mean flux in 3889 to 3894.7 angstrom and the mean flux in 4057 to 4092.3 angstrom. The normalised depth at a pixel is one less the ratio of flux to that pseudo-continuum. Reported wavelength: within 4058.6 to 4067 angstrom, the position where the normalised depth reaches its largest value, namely 4066.51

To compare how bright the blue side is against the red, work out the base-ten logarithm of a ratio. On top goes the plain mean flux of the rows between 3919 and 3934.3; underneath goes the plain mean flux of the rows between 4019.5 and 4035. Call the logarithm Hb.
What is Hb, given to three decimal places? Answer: 0.048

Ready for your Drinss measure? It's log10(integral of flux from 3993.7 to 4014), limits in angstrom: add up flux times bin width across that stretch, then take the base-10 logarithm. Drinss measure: 1.955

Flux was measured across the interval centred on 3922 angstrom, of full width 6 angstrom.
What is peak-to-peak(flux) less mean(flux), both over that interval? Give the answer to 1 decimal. -4.4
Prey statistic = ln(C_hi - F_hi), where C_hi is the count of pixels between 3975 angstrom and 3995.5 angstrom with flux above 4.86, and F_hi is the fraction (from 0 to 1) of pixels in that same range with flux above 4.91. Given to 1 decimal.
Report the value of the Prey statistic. 0.6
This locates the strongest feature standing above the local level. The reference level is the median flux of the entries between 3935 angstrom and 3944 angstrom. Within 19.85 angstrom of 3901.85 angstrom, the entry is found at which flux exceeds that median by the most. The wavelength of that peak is 3897.82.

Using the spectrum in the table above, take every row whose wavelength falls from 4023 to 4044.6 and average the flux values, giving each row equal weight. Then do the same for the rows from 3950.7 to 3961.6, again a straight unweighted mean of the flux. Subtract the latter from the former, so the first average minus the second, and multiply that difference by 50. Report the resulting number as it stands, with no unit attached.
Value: -32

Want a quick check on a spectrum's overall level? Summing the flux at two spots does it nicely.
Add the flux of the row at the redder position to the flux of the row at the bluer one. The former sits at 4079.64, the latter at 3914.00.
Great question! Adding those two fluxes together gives 9.61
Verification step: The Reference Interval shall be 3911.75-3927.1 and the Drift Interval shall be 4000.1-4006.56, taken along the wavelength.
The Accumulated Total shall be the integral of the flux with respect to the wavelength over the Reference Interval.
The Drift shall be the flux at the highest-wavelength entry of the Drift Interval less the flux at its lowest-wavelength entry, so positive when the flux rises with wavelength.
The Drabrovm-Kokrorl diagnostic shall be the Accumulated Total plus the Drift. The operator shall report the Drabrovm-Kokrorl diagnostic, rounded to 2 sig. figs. 74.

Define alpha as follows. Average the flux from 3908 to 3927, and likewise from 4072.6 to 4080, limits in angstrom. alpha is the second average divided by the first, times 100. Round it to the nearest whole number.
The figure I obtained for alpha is 92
